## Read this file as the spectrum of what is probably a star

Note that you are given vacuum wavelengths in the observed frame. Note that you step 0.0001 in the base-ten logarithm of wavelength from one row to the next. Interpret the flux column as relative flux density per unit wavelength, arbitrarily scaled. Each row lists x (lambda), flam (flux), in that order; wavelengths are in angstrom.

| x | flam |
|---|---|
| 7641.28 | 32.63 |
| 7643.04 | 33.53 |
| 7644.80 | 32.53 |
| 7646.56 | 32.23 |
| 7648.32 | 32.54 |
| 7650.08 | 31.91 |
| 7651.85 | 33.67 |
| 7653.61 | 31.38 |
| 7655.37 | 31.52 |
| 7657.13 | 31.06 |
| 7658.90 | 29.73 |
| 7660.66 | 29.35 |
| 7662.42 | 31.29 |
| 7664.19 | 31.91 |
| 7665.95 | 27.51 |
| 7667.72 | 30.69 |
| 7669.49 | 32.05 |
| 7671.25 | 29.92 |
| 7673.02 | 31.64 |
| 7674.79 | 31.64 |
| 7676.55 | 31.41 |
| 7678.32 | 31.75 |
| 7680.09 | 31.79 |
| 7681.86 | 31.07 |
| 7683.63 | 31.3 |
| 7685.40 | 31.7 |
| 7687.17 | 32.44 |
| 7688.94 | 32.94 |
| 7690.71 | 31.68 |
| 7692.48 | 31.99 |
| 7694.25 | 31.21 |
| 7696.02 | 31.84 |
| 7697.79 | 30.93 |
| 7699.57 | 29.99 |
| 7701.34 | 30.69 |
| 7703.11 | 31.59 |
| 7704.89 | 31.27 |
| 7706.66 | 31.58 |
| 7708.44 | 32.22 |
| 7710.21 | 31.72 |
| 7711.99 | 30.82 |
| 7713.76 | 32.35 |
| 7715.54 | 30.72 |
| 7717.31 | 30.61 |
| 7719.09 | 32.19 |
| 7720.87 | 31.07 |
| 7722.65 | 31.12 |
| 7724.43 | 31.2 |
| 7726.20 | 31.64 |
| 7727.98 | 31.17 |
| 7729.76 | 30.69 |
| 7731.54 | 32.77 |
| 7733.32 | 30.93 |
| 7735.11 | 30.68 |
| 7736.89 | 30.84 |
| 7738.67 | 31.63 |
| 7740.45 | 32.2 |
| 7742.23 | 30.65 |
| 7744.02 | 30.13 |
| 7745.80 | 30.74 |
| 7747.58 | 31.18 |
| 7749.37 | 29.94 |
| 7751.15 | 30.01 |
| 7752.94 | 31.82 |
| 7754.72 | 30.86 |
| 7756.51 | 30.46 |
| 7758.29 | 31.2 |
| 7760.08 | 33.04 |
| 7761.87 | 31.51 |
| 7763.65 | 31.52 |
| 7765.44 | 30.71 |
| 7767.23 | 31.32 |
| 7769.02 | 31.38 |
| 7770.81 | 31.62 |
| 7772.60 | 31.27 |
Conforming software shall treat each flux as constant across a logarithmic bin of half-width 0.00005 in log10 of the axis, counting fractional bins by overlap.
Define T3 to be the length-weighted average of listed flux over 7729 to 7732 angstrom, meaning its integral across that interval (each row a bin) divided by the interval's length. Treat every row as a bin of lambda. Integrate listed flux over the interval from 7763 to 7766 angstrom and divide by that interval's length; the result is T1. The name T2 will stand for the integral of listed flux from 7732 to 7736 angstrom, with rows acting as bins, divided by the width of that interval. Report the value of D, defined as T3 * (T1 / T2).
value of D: 31.8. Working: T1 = 31.1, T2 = 31.0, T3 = 31.6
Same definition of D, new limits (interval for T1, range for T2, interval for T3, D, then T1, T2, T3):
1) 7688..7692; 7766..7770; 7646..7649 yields 33.5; 32.3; 31.3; 32.4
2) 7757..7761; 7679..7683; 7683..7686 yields 32.0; 31.9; 31.4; 31.5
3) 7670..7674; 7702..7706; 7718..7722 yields 31.0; 30.9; 31.4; 31.5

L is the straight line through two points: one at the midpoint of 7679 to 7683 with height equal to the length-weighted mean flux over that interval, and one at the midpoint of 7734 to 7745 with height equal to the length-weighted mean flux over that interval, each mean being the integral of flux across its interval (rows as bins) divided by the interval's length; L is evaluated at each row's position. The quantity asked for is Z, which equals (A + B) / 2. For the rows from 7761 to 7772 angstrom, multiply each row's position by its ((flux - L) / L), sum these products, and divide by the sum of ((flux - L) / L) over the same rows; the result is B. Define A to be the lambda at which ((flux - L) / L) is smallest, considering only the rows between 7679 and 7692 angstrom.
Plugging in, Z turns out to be 7724.3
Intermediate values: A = 7681.86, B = 7766.7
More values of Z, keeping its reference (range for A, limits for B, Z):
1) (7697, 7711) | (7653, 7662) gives 7679.4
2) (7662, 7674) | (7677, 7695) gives 7676.9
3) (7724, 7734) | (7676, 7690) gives 7708.3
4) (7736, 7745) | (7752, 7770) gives 7752.7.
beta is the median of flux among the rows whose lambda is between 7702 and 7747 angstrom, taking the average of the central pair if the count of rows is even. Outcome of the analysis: 31.2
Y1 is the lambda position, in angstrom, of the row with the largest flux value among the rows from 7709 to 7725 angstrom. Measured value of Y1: 7713.76 angstrom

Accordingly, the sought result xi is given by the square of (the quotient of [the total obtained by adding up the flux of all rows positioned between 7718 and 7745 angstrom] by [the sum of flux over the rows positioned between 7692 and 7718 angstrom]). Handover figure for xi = 1.00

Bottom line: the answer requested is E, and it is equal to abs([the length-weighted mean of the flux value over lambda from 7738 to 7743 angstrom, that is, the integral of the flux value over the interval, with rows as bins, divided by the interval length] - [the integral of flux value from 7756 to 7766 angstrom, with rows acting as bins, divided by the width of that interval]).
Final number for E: 0.05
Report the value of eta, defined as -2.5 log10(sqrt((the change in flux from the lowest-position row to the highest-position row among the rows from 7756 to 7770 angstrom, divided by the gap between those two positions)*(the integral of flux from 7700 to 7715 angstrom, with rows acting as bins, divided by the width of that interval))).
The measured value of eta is -0.46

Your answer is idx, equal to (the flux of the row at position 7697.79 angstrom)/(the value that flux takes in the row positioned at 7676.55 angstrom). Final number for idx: 0.98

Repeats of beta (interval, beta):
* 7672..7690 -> 31.7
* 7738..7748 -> 31.0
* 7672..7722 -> 31.6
